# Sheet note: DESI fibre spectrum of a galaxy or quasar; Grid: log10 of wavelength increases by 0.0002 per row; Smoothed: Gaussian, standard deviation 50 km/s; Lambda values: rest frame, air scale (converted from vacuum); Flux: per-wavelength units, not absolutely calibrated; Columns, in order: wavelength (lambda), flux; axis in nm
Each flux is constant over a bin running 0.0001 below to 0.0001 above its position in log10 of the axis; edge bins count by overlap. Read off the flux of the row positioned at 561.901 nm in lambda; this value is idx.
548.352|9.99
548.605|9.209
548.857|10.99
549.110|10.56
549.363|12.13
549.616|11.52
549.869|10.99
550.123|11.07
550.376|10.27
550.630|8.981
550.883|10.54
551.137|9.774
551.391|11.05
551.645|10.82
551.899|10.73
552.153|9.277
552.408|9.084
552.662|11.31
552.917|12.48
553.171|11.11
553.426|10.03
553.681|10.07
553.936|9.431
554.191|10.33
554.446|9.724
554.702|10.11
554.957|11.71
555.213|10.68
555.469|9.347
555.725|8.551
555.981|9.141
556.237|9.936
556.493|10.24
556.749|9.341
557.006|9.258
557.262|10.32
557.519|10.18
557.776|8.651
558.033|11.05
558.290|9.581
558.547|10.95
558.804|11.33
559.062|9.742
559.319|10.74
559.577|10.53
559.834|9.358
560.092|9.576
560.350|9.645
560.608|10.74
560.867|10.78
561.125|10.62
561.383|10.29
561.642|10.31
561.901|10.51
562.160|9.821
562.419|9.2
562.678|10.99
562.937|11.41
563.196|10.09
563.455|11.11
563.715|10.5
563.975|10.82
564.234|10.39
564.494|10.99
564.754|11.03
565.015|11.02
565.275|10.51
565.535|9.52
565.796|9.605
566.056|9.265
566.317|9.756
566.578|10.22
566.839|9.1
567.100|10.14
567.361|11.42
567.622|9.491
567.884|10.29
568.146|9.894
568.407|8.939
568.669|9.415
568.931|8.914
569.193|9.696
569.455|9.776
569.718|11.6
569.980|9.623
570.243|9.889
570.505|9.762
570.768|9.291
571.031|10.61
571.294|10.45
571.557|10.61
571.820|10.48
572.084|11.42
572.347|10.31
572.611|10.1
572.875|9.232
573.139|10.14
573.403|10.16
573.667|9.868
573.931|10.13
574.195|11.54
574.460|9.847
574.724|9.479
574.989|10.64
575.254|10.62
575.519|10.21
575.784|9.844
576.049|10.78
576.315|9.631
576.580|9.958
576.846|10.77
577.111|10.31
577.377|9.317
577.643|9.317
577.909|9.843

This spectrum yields 10.51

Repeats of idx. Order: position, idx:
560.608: 10.74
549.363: 12.13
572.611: 10.1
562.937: 11.41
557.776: 8.651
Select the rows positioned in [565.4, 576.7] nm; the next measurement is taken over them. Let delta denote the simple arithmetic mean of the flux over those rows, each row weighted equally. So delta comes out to 10.0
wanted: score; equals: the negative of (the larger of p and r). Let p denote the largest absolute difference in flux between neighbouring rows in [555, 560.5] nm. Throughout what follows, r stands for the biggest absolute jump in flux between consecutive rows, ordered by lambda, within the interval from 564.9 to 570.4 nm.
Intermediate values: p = 2.4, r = 1.98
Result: -2.4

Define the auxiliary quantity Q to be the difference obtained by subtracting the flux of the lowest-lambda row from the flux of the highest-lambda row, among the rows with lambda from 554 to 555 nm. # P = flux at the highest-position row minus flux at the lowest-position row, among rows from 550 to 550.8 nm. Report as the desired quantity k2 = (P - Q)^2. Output 12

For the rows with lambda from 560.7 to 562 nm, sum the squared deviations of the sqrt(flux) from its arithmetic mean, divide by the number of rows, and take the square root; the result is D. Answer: 0.029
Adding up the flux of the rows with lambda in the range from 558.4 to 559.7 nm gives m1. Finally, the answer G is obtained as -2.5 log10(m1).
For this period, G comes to -4.32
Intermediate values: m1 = 53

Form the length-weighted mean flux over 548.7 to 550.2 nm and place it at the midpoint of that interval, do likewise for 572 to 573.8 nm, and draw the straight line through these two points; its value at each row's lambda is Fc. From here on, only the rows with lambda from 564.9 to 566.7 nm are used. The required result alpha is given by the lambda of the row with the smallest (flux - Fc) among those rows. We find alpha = 566.056 nm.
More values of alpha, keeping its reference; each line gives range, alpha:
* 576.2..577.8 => 577.377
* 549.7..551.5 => 550.630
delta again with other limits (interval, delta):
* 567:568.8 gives 9.9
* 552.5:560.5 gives 10.1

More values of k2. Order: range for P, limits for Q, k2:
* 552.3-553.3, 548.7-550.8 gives 16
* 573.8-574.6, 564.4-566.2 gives 2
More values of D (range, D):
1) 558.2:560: 0.109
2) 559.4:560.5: 0.071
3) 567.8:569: 0.087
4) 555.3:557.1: 0.083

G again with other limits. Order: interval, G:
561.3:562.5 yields -4.25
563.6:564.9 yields -4.33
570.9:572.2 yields -4.32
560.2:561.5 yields -4.29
